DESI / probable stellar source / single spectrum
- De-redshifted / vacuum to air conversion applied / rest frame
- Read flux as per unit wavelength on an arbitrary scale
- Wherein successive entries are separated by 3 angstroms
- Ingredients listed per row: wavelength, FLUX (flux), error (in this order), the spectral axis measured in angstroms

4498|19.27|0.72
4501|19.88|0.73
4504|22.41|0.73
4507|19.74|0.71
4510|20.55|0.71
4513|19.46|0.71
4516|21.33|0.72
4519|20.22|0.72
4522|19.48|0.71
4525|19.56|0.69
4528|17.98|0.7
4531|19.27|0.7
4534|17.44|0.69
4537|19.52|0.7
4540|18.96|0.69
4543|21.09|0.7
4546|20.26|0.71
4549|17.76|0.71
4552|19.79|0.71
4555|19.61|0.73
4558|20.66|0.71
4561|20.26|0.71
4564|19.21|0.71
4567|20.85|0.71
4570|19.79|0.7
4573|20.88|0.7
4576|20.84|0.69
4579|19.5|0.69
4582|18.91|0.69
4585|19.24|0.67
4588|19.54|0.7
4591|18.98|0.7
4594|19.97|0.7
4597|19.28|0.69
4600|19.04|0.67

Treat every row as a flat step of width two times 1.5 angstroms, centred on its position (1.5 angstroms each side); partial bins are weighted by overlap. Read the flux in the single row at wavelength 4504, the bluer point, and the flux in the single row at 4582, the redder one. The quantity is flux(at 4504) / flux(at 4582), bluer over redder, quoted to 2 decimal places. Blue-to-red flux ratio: 1.19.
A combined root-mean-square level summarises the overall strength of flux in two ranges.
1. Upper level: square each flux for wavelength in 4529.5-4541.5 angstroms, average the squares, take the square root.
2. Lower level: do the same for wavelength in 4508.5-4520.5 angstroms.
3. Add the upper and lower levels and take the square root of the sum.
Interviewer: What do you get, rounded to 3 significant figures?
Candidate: 6.26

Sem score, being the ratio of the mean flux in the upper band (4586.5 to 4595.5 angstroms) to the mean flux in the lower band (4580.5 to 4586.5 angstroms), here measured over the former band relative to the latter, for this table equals 1.02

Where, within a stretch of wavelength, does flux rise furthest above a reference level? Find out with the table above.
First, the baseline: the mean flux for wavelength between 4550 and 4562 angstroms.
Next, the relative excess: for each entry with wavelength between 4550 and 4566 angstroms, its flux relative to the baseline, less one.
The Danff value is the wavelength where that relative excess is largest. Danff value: 4558 angstroms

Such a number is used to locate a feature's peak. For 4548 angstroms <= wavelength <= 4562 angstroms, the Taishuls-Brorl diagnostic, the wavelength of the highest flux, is 4558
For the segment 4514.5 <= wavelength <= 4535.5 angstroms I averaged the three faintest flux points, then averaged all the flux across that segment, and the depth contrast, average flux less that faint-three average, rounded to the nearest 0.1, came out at 1.1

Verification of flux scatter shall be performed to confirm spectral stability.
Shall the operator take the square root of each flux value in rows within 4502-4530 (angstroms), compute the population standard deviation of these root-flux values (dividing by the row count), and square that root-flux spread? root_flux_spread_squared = 0.018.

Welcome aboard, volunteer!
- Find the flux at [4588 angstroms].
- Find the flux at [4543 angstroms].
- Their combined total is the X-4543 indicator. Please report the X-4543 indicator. 40.6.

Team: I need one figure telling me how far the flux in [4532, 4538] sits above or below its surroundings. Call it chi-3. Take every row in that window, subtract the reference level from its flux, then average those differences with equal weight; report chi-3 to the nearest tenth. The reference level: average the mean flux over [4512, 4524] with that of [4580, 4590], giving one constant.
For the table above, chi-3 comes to -1.2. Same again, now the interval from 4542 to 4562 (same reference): 0.2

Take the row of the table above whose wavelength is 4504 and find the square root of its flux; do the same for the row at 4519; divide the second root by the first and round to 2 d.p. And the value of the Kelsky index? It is 0.95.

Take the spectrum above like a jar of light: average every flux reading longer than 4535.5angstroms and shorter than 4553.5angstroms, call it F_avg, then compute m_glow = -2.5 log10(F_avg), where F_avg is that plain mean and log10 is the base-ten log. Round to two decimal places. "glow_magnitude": -3.23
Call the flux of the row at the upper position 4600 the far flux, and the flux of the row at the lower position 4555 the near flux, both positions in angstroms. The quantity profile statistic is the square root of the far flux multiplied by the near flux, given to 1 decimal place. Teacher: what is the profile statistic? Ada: 19.3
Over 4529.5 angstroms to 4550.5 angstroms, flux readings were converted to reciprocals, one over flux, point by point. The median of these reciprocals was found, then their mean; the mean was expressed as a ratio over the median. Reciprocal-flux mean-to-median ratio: 1.008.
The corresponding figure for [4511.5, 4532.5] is 0.995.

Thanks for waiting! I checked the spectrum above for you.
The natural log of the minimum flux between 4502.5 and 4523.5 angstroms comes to 2.97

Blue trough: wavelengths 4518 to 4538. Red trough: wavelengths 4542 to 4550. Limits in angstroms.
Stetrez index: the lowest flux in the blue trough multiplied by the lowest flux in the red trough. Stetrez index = 310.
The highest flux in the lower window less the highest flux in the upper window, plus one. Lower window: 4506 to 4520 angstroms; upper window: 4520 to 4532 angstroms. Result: 2.8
